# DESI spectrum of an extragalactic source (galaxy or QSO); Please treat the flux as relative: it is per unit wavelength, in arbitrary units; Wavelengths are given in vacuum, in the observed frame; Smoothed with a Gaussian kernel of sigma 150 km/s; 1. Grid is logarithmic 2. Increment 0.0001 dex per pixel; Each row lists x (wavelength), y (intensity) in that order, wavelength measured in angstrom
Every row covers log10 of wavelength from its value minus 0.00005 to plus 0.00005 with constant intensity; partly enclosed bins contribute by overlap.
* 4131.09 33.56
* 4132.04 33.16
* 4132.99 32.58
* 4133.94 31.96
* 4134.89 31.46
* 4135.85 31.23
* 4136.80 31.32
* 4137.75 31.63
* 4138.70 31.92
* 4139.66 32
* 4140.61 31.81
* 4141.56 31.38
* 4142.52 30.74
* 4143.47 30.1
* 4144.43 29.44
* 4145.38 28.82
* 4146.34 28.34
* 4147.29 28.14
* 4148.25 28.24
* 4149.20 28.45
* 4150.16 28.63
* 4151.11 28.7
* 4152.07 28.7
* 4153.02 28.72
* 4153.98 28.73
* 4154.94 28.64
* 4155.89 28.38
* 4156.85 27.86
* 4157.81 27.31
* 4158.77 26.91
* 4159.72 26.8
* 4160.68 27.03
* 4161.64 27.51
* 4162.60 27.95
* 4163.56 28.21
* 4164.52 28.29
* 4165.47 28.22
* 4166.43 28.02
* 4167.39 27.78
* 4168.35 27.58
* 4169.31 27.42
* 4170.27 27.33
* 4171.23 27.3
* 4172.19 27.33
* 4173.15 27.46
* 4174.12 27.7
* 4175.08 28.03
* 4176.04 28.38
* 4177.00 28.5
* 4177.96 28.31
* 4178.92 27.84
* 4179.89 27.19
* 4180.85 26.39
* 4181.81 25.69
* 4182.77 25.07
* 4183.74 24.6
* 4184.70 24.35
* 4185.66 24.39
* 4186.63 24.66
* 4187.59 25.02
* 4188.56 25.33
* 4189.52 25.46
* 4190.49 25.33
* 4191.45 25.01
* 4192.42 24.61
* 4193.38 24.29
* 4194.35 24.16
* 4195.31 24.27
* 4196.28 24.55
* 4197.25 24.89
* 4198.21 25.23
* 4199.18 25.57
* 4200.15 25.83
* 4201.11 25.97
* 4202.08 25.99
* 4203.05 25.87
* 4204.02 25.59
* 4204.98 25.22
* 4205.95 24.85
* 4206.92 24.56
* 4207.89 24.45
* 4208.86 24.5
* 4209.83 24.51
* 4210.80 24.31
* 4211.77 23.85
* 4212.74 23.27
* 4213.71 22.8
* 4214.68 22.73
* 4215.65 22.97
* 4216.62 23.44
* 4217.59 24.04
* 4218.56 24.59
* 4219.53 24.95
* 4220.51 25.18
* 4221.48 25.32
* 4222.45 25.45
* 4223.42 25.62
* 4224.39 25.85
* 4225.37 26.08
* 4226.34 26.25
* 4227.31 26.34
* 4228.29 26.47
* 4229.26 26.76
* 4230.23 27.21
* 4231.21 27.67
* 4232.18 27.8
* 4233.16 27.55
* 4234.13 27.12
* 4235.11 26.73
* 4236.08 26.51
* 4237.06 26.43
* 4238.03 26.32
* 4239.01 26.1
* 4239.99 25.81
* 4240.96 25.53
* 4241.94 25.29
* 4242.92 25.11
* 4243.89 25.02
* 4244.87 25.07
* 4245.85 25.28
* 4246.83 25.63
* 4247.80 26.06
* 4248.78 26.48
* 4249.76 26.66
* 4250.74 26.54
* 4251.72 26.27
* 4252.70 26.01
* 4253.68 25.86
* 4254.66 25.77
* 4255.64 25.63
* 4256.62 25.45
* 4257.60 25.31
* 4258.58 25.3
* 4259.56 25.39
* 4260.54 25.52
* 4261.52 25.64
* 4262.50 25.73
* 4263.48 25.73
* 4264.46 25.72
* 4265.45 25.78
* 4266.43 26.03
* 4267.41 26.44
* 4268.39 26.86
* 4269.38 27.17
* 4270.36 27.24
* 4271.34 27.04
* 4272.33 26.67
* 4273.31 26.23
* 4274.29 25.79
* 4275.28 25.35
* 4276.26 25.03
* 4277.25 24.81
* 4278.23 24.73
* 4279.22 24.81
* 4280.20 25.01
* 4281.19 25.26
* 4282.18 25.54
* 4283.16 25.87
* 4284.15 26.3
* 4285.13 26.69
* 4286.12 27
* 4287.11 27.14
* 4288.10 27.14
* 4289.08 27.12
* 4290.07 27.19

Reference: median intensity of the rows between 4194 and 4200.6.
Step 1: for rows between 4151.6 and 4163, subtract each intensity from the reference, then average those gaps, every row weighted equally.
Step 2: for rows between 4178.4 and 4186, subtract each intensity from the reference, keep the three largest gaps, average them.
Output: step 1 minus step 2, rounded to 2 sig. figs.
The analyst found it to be -3.4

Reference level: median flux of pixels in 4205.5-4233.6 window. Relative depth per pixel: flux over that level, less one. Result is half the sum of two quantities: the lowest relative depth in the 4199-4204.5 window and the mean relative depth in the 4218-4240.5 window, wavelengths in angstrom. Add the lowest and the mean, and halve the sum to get 0.039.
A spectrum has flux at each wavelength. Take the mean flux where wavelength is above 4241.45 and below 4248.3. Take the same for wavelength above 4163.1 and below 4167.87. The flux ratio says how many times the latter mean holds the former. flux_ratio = 1.11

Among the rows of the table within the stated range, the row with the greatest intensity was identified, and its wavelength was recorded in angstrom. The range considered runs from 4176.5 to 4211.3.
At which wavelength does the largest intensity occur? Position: 4177.00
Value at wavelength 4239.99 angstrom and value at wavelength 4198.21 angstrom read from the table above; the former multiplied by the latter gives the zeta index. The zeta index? 651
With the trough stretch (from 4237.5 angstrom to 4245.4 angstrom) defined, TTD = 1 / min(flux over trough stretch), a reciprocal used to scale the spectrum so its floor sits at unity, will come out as 0.0400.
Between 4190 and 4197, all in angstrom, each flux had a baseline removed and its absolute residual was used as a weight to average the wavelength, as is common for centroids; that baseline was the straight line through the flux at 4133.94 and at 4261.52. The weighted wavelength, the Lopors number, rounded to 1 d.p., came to 4193.5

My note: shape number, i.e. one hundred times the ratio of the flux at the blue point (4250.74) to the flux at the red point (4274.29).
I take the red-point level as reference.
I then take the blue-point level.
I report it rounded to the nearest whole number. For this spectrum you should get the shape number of 103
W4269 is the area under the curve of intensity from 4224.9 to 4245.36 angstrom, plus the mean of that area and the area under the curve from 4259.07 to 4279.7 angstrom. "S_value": 1076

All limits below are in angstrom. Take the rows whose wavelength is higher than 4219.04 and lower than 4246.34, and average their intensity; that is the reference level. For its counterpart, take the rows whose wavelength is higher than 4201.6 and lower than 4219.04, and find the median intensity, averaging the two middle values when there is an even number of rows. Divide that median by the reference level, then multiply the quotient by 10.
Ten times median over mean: 9.4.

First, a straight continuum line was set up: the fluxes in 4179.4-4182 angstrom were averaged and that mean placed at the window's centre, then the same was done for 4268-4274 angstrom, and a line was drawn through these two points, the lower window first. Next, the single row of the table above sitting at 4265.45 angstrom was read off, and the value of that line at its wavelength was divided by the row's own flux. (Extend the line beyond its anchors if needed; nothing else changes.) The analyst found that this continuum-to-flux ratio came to 1.04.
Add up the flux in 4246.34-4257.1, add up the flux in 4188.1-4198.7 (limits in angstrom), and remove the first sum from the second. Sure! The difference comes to -13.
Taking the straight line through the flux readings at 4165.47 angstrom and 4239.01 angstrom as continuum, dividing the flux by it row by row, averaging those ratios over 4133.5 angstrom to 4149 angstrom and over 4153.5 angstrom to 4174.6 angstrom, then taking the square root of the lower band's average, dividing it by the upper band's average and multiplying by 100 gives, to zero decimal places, 105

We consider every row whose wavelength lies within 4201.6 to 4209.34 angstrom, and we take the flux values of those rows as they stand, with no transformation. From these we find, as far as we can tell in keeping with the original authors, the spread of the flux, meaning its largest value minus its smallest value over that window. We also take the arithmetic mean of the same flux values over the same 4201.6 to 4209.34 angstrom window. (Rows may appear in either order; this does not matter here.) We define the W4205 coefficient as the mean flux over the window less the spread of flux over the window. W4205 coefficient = 23.6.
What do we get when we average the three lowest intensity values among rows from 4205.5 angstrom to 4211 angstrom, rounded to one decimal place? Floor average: 24.4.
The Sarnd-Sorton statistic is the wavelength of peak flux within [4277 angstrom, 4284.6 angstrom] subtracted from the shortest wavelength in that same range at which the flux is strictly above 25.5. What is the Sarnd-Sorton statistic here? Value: -2.0 angstrom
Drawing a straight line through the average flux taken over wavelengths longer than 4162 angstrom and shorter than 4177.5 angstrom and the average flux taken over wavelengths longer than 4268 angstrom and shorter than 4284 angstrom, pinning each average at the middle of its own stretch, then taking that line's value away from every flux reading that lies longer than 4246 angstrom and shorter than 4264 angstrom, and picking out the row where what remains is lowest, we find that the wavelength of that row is 4257.60 angstrom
